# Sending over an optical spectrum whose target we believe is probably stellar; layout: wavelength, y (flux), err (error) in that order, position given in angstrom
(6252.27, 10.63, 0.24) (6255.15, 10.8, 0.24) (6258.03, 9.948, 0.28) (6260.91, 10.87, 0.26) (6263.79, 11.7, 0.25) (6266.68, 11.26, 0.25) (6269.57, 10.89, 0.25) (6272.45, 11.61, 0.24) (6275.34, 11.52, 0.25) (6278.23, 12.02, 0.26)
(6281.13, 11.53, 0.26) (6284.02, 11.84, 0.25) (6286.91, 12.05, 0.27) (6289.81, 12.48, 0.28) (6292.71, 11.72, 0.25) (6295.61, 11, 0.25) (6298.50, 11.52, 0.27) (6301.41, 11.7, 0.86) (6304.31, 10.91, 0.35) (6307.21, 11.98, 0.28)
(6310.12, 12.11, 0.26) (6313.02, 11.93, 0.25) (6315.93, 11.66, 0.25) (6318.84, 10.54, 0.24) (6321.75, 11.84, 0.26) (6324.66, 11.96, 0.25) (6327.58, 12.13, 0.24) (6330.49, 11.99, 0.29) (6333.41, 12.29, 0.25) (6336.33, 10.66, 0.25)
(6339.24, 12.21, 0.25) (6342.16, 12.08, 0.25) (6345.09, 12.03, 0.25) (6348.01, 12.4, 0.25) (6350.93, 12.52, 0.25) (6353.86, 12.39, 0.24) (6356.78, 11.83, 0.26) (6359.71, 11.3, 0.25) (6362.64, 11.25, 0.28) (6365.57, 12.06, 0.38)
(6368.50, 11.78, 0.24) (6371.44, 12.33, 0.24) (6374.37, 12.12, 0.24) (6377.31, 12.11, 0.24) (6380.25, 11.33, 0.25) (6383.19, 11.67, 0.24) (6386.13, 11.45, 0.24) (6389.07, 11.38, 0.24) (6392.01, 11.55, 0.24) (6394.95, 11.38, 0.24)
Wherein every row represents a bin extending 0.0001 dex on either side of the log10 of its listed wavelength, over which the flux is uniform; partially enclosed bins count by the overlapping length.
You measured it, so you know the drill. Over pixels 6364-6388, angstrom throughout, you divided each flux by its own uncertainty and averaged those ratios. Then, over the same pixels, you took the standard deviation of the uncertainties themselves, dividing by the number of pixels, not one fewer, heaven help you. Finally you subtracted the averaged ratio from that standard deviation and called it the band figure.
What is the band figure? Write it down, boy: -46.8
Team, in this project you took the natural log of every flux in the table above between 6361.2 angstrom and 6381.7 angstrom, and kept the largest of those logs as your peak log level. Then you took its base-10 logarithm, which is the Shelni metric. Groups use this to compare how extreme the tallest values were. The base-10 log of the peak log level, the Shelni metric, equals 0.400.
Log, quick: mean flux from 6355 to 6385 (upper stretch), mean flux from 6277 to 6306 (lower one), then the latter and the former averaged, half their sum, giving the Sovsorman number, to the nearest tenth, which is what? 11.7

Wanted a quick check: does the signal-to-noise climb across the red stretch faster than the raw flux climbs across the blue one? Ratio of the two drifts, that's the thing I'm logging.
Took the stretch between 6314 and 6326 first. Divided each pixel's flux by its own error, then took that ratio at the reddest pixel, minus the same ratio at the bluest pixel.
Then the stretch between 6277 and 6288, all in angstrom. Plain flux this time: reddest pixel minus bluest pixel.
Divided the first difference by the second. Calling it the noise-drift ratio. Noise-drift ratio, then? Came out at 40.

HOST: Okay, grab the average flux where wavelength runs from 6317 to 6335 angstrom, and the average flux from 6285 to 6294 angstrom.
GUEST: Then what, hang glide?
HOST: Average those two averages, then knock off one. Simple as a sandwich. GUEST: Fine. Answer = 10.9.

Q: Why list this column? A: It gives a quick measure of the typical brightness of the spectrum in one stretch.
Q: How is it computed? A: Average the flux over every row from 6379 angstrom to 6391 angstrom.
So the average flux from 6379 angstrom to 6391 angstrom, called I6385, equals 11.5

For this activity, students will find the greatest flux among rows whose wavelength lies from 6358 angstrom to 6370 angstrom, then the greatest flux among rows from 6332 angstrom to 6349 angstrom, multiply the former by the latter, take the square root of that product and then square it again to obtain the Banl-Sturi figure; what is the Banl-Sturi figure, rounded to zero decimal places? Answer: 150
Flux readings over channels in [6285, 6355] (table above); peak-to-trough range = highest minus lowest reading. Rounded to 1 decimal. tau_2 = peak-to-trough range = 2.0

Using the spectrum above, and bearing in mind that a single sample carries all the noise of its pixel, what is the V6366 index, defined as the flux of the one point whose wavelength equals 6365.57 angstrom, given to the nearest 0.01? 12.06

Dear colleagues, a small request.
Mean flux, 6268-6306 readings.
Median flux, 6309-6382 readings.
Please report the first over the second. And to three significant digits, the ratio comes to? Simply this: 0.964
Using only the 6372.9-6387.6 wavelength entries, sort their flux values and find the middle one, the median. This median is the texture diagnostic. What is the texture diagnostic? 11.7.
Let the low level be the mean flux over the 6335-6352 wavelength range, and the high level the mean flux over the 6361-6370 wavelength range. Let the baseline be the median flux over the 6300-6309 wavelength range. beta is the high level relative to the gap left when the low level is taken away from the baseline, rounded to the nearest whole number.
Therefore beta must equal -41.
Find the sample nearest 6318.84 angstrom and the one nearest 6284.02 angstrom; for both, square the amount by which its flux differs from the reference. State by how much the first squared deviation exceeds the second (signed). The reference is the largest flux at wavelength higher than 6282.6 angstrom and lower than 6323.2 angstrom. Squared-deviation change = 3.4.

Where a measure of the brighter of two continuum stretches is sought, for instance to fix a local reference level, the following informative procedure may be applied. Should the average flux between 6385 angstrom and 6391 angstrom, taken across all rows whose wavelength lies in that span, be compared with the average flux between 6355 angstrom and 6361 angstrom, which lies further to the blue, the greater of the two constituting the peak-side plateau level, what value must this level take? 11.6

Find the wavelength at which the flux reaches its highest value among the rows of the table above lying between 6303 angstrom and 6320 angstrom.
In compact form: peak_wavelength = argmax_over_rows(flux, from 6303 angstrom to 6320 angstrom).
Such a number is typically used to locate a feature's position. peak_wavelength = 6310.12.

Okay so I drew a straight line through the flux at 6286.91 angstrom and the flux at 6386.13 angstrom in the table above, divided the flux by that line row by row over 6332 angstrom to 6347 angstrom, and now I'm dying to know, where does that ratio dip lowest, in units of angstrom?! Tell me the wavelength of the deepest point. 6336.33 angstrom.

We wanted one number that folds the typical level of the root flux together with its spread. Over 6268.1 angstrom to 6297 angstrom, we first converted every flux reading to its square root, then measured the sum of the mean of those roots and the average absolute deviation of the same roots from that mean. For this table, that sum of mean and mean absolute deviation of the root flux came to 3.47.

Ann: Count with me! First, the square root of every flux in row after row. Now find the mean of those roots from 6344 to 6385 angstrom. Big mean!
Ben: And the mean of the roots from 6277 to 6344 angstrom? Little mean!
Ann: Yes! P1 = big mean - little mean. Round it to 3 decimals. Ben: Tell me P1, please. 0.028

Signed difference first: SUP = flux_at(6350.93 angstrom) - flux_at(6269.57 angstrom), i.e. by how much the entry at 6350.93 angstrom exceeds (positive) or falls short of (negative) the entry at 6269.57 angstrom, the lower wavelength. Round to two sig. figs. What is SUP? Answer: 1.6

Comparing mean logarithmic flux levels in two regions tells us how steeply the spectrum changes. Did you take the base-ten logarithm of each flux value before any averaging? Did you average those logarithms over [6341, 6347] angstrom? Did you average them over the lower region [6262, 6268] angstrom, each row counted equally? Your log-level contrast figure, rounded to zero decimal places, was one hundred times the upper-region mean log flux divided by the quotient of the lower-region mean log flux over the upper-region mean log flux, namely 110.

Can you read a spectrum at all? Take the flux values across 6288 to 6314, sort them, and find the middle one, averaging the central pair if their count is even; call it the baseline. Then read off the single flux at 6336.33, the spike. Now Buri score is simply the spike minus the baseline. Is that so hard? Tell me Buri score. -1.1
